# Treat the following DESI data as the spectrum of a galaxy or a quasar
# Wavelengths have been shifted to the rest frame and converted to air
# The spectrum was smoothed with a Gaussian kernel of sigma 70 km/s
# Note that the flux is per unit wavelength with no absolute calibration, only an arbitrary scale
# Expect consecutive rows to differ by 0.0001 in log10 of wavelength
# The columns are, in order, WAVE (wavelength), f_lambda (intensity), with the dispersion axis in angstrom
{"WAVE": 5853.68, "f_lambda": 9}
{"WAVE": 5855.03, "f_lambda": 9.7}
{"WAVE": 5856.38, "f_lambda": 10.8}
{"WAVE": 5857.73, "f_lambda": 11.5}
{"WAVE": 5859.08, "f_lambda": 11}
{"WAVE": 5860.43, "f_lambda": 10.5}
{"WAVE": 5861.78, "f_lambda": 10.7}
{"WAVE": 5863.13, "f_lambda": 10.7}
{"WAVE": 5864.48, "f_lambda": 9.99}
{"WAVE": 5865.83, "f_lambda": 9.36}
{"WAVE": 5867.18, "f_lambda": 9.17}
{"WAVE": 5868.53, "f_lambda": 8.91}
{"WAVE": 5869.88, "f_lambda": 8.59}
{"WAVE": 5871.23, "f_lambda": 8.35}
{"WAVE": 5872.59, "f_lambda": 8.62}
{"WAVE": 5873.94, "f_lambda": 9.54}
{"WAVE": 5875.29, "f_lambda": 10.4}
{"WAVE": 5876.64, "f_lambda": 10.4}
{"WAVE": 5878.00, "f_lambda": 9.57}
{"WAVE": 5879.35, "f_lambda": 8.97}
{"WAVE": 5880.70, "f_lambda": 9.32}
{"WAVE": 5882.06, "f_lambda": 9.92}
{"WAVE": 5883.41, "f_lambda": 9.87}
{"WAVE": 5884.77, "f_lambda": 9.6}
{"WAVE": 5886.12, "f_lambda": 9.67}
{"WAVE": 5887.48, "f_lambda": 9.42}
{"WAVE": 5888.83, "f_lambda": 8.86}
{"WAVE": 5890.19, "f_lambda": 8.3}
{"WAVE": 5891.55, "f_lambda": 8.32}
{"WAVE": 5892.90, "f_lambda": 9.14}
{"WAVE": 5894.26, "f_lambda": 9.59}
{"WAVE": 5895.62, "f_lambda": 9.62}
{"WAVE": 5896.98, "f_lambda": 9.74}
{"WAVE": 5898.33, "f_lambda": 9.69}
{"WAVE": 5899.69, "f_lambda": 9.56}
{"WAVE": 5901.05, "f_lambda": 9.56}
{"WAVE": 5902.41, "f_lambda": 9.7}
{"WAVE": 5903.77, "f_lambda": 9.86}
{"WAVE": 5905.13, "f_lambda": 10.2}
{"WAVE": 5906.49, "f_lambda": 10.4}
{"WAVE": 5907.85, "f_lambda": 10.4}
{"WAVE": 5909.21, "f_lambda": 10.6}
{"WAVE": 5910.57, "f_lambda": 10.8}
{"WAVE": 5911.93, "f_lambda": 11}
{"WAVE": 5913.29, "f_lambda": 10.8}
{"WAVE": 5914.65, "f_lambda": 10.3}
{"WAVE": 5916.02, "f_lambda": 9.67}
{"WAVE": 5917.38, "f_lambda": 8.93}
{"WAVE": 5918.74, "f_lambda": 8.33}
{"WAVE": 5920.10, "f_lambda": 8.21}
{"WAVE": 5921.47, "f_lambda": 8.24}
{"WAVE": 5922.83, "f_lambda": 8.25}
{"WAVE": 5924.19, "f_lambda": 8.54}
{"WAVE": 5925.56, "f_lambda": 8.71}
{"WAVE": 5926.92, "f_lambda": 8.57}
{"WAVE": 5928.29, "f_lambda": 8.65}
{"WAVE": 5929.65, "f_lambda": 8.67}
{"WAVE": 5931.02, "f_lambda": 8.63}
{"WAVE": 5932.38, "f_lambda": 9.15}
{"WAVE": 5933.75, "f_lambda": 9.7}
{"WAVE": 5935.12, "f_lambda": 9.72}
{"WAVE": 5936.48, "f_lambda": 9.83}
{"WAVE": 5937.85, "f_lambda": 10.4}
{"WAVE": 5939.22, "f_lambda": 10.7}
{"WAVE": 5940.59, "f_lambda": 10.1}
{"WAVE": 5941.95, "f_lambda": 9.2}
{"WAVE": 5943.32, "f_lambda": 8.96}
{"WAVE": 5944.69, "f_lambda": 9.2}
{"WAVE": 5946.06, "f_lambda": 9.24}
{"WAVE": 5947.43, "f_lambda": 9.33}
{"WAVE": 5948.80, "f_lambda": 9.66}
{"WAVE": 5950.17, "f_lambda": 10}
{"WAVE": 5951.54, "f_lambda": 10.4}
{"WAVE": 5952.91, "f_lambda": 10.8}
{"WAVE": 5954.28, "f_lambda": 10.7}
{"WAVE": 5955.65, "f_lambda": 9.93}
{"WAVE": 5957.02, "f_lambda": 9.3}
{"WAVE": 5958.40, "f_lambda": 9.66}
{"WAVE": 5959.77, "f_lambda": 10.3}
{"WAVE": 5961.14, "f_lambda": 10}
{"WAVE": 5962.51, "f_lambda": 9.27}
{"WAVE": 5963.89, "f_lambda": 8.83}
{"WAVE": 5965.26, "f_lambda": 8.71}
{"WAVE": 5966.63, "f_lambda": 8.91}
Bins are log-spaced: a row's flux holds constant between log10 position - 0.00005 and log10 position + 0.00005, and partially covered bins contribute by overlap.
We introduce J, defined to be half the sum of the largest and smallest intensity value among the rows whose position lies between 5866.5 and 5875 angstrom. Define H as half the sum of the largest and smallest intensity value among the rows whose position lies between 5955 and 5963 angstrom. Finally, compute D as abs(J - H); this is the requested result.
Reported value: 0.8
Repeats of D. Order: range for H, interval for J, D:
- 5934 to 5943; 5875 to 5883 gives 0.3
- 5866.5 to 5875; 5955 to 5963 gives 0.8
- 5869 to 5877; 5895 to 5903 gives 0.3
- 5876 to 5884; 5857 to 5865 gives 1.1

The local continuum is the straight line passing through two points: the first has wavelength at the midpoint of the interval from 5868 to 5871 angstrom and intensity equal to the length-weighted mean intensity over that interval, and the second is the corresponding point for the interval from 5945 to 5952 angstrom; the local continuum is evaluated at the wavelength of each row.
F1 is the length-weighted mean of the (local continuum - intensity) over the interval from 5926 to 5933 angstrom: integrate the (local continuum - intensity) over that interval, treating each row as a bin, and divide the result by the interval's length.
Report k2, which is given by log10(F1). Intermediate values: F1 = 0.71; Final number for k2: -0.15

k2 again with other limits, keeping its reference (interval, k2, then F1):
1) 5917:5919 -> -0.19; 0.65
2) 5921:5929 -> -0.05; 0.88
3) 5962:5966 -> -0.02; 0.94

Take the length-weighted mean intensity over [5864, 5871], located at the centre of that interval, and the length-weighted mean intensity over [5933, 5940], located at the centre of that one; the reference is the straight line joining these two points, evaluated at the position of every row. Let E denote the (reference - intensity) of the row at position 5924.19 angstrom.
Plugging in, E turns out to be 1.3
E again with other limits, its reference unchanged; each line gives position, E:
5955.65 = 0.4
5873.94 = -0.3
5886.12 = -0.3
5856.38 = -1.8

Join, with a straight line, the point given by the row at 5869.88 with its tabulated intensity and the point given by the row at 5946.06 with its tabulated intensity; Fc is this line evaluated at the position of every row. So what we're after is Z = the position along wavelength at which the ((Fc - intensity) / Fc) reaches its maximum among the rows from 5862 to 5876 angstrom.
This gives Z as 5871.23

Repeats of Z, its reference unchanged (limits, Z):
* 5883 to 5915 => 5890.19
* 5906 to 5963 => 5920.10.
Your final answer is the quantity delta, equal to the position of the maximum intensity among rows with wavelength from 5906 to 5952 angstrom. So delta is 5911.93 angstrom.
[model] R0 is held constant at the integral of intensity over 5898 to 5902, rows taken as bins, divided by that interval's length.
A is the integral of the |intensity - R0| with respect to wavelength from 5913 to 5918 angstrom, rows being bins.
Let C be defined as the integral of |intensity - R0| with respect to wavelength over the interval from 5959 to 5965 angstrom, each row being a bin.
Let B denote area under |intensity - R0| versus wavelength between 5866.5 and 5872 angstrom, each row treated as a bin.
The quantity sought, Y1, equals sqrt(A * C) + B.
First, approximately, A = 3.1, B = 4.6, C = 3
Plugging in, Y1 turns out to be 8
